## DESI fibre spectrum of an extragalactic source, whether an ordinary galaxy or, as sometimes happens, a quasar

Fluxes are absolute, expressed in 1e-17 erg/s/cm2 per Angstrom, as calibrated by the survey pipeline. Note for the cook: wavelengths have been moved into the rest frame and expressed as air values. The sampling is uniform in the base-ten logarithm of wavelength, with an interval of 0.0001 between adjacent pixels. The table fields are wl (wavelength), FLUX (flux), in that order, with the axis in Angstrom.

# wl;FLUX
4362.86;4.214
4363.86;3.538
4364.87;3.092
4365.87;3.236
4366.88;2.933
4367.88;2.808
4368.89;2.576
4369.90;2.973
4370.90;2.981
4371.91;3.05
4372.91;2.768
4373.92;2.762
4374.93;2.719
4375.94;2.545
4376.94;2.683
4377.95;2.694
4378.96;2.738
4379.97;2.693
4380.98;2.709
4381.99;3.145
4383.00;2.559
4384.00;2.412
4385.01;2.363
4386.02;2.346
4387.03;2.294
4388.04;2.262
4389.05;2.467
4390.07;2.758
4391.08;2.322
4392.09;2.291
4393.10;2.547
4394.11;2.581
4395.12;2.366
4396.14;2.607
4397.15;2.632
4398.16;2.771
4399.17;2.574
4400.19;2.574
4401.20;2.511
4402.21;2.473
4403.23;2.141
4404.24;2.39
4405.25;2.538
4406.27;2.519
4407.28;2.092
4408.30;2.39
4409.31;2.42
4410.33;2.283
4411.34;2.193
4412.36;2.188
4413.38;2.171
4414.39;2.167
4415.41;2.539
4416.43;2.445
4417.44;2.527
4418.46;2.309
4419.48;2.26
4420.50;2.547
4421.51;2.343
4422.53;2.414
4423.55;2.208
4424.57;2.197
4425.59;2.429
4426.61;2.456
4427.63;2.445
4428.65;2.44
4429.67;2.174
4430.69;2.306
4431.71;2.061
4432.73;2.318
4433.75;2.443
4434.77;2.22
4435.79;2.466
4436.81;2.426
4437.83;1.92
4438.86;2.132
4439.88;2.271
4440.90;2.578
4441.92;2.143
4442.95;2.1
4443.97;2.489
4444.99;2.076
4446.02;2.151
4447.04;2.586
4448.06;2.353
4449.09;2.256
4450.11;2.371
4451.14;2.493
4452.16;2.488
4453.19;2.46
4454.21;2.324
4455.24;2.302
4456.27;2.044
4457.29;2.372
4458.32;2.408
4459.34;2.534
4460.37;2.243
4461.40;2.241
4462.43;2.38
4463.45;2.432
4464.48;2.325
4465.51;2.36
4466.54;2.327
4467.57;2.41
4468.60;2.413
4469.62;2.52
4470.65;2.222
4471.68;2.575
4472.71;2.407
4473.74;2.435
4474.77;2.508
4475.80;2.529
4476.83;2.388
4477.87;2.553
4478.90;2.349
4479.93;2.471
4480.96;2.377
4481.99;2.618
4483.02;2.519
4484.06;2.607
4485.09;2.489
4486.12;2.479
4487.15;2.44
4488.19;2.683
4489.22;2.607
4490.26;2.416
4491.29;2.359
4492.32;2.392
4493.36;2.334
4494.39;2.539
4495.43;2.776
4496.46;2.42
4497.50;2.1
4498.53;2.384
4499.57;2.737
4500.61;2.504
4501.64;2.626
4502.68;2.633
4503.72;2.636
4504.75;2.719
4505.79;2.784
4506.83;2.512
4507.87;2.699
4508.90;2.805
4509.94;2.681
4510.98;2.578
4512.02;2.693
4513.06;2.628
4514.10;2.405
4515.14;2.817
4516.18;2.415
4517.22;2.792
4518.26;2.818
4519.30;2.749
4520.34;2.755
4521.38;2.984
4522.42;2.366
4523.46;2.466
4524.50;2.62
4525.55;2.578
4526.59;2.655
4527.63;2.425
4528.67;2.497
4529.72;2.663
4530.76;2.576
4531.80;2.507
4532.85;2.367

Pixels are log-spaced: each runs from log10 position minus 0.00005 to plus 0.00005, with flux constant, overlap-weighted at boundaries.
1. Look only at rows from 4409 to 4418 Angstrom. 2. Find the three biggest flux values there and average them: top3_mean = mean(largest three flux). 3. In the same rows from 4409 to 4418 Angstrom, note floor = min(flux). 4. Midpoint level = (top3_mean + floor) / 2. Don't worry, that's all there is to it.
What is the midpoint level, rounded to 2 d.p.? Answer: 2.34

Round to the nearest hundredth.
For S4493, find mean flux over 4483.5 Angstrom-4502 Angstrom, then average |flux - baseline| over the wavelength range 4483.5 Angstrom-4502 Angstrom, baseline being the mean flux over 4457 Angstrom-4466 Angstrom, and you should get 0.16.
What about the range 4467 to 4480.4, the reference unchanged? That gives 0.10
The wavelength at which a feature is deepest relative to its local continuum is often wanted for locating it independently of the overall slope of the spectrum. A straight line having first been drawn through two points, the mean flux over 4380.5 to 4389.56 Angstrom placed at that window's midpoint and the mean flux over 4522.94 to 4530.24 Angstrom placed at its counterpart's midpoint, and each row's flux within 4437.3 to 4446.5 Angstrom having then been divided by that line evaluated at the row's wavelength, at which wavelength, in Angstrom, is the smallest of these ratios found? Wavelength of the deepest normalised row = 4437.83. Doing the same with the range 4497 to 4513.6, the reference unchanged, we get 4497.50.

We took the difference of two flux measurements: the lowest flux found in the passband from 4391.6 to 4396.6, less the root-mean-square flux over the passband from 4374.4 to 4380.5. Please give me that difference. -0.39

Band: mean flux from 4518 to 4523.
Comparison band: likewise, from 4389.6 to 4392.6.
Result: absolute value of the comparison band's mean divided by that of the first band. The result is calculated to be 0.90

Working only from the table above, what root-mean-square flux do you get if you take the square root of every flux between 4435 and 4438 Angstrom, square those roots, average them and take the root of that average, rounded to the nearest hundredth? 1.51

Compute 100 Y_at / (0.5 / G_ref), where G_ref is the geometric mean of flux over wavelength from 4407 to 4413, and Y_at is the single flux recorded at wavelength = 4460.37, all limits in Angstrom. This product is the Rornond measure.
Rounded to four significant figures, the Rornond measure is 1013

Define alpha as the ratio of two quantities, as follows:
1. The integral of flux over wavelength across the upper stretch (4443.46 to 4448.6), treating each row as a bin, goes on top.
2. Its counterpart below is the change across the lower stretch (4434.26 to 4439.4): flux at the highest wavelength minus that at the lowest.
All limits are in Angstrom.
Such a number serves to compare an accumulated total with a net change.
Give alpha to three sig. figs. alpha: -136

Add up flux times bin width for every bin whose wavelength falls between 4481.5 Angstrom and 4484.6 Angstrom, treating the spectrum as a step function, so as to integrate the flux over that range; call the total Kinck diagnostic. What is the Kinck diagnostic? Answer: 8.0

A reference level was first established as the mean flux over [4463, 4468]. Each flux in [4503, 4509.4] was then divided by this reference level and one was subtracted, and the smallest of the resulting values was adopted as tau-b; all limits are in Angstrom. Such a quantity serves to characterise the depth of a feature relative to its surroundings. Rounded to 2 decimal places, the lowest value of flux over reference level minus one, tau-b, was 0.06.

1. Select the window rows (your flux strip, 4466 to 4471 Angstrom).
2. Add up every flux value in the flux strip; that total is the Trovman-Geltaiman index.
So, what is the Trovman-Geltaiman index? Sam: 11.9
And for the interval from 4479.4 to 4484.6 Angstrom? 12.6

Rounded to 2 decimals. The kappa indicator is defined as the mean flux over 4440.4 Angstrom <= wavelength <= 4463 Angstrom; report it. 2.34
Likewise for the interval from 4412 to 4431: 2.35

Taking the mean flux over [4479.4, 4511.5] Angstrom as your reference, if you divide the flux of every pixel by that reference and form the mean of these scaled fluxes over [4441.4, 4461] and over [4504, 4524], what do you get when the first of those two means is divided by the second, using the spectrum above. 0.872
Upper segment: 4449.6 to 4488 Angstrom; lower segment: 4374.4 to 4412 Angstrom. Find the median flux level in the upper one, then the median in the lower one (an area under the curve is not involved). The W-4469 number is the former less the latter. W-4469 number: -0.11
